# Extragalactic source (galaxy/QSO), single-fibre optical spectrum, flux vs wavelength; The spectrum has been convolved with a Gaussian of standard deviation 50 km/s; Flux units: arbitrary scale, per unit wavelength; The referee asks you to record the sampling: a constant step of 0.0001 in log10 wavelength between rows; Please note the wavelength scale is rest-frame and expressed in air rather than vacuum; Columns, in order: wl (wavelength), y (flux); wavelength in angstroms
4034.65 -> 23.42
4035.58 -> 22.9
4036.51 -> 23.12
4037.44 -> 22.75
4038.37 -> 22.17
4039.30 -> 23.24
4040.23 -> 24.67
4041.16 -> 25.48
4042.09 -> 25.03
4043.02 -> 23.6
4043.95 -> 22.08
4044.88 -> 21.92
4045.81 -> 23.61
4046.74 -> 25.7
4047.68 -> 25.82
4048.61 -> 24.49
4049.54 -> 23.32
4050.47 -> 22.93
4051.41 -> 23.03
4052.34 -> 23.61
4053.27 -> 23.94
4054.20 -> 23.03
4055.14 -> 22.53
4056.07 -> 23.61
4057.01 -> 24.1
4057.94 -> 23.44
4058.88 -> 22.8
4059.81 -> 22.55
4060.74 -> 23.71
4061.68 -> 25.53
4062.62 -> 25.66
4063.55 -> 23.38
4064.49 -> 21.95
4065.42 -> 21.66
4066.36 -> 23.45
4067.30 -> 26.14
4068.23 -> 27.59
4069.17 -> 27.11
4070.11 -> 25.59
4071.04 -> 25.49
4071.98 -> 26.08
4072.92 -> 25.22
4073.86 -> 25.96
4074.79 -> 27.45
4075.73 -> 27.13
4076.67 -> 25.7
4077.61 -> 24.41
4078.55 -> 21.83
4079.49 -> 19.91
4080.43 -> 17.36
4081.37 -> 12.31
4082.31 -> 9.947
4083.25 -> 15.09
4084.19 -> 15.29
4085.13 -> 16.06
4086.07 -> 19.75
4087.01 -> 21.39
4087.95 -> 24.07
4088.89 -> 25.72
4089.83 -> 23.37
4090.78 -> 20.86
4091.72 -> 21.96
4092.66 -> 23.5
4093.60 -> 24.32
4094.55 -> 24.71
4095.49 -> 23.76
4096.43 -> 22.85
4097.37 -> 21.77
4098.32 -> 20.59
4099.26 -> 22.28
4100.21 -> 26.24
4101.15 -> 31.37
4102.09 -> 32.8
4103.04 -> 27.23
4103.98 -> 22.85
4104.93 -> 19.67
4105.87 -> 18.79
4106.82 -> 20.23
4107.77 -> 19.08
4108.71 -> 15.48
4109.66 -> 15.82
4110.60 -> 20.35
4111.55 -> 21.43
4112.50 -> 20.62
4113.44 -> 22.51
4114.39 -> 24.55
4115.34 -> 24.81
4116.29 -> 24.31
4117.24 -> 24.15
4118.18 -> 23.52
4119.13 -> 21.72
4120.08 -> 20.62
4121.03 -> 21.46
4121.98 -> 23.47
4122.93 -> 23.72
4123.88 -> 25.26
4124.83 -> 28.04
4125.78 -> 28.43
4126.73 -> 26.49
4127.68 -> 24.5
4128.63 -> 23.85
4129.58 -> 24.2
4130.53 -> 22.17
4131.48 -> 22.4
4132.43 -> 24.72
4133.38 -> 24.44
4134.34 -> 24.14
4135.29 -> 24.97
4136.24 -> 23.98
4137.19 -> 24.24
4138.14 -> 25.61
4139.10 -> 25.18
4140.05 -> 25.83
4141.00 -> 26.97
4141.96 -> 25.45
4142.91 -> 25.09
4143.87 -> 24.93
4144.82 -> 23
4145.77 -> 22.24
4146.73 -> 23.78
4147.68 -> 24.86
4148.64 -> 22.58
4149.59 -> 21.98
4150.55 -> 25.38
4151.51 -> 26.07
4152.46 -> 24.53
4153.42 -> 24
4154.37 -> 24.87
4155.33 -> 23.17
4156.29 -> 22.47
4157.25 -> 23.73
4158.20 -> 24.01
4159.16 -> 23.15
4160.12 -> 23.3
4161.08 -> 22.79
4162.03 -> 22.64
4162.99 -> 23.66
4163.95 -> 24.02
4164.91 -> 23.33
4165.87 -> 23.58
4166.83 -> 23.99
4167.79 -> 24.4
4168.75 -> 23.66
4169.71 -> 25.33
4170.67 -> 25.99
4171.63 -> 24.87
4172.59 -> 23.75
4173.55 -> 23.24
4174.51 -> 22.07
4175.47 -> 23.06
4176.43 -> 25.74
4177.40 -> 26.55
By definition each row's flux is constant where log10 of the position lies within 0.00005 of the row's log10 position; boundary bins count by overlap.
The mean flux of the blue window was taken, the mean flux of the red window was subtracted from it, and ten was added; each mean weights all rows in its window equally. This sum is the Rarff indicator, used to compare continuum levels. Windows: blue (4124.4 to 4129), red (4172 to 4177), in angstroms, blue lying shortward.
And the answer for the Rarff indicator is 12.7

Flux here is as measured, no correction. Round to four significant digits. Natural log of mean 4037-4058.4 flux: 3.164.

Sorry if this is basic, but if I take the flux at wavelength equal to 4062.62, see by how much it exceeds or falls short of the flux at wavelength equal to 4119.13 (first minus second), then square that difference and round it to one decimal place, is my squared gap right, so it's 15.5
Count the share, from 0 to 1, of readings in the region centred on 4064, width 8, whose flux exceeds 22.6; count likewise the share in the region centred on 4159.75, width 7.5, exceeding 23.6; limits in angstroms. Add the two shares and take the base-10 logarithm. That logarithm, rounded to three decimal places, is 0.051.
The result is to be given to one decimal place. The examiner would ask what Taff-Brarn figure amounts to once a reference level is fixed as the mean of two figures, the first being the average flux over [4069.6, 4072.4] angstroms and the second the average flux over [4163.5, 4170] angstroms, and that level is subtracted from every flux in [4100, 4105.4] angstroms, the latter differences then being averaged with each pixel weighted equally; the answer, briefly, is 1.8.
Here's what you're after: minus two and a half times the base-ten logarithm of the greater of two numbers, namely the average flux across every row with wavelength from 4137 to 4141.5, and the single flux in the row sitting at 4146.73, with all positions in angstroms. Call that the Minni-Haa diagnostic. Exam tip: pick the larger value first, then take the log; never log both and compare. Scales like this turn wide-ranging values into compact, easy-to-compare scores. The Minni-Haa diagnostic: -3.52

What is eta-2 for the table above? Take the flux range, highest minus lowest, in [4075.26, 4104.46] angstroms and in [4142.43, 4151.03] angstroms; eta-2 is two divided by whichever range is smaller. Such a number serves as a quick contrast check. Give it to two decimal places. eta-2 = 0.59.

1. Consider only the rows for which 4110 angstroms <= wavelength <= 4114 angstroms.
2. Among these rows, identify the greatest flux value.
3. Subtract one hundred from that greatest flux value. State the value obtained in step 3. -77.5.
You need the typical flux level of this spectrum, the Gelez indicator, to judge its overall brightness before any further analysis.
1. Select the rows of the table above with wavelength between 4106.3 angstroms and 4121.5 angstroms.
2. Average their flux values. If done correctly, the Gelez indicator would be 21.3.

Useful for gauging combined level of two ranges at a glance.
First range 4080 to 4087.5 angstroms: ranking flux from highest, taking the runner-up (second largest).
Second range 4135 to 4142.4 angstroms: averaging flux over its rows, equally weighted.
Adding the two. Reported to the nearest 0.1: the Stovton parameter 45.0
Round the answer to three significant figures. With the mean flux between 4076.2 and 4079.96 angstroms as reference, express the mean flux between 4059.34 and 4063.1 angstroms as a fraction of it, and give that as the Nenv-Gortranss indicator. 1.06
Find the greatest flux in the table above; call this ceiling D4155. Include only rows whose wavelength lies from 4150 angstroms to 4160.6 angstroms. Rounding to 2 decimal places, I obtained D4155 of 26.07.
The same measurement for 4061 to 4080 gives 27.59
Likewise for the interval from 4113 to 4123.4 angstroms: 24.81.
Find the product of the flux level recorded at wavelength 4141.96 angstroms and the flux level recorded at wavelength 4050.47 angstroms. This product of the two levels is 584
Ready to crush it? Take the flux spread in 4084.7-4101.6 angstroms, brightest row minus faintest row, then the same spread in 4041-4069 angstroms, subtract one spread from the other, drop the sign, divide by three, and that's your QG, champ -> 3.1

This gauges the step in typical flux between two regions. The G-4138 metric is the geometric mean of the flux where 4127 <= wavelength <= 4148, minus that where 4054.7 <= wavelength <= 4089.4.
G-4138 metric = 2.2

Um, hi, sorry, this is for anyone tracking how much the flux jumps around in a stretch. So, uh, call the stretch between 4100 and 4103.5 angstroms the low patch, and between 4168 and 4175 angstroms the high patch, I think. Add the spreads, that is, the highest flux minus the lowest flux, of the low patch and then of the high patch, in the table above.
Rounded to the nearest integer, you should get 10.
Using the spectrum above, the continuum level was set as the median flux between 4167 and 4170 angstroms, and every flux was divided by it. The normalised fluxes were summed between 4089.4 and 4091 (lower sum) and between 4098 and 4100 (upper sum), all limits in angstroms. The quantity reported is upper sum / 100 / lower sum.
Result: 0.0097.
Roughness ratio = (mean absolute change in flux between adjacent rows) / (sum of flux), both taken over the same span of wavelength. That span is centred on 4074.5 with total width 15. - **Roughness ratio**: 0.0039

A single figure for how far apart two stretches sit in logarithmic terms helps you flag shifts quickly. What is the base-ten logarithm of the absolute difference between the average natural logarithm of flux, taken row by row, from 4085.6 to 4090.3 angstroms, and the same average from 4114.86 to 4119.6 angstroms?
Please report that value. -1.4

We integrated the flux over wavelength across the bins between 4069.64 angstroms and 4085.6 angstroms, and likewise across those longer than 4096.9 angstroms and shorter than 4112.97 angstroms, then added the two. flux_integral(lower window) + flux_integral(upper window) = 695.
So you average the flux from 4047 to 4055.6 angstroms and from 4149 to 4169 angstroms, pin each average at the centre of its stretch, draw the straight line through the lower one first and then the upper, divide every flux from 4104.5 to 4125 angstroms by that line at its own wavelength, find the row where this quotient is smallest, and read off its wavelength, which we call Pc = 4108.71 angstroms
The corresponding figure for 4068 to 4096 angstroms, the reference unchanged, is 4082.31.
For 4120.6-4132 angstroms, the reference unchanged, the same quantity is 4121.03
